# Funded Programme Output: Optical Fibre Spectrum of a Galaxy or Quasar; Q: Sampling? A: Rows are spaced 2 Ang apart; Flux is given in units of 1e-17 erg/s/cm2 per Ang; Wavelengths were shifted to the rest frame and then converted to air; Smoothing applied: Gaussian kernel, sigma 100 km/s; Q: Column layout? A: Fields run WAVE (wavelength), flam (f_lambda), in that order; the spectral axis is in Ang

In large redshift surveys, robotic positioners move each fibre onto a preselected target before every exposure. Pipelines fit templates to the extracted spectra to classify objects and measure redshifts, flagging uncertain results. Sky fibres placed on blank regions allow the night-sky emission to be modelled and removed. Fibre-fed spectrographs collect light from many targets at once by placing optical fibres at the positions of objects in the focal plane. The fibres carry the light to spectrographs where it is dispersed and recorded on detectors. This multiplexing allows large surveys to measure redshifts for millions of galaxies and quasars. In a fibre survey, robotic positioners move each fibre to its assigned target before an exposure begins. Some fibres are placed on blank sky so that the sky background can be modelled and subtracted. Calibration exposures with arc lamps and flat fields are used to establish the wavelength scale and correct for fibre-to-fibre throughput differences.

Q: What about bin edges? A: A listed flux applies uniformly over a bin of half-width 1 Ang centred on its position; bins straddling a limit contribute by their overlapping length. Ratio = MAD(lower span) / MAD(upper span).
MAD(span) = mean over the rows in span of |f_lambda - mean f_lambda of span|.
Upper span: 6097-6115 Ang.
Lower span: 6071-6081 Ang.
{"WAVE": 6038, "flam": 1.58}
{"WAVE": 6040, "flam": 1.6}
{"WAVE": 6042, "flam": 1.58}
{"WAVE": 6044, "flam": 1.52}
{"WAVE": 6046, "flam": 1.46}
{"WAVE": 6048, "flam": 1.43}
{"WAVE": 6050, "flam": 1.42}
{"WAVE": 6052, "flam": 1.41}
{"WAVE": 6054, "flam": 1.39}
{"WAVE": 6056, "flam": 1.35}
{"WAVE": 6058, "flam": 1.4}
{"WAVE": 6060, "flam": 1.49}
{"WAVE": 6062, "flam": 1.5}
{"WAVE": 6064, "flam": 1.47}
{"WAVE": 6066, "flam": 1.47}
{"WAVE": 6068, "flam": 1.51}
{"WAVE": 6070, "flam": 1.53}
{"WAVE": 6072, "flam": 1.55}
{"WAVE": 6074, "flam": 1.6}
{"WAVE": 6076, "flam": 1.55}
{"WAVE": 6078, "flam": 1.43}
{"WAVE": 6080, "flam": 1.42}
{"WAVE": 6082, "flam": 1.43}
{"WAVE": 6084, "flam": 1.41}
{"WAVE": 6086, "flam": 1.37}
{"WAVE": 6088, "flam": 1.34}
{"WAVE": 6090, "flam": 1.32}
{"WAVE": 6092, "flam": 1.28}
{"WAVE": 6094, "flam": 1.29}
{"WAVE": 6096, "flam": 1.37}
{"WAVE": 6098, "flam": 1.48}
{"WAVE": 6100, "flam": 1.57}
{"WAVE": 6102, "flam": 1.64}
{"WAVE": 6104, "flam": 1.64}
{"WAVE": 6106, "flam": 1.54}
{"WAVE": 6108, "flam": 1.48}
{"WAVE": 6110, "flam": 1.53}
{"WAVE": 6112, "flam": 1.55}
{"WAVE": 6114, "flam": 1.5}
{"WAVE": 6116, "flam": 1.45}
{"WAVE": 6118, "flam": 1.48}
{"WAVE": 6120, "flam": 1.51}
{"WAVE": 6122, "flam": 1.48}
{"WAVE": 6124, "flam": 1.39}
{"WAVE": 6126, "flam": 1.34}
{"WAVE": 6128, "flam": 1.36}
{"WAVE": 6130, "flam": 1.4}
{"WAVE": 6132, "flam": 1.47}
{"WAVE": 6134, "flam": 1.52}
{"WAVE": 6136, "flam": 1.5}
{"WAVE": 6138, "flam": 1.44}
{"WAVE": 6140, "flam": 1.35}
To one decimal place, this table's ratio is 1.5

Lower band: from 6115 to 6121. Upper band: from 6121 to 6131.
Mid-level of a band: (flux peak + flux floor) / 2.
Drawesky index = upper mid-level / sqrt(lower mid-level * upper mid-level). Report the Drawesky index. 0.98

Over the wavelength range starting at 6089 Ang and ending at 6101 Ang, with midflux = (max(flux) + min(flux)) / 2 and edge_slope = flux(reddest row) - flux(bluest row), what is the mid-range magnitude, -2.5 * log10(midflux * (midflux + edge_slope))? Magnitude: -0.94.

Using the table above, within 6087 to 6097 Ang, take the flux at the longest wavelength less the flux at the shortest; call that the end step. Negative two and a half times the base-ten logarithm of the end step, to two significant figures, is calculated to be 3.8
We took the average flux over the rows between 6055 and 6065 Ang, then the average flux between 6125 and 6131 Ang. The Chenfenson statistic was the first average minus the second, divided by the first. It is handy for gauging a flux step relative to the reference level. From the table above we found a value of 0.05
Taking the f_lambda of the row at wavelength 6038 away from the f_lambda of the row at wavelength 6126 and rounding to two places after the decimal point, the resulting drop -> -0.24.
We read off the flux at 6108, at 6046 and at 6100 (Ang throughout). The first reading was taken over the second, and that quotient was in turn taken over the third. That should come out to 0.65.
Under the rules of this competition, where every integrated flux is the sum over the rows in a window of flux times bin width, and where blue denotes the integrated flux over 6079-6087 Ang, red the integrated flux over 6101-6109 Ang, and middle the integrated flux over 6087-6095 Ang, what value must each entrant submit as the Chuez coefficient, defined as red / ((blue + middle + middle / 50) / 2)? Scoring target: 1.15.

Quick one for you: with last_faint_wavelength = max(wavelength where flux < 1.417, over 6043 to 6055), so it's 6054 Ang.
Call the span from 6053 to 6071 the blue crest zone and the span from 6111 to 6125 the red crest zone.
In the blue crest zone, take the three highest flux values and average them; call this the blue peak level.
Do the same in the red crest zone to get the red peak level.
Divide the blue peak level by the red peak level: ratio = 1.00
